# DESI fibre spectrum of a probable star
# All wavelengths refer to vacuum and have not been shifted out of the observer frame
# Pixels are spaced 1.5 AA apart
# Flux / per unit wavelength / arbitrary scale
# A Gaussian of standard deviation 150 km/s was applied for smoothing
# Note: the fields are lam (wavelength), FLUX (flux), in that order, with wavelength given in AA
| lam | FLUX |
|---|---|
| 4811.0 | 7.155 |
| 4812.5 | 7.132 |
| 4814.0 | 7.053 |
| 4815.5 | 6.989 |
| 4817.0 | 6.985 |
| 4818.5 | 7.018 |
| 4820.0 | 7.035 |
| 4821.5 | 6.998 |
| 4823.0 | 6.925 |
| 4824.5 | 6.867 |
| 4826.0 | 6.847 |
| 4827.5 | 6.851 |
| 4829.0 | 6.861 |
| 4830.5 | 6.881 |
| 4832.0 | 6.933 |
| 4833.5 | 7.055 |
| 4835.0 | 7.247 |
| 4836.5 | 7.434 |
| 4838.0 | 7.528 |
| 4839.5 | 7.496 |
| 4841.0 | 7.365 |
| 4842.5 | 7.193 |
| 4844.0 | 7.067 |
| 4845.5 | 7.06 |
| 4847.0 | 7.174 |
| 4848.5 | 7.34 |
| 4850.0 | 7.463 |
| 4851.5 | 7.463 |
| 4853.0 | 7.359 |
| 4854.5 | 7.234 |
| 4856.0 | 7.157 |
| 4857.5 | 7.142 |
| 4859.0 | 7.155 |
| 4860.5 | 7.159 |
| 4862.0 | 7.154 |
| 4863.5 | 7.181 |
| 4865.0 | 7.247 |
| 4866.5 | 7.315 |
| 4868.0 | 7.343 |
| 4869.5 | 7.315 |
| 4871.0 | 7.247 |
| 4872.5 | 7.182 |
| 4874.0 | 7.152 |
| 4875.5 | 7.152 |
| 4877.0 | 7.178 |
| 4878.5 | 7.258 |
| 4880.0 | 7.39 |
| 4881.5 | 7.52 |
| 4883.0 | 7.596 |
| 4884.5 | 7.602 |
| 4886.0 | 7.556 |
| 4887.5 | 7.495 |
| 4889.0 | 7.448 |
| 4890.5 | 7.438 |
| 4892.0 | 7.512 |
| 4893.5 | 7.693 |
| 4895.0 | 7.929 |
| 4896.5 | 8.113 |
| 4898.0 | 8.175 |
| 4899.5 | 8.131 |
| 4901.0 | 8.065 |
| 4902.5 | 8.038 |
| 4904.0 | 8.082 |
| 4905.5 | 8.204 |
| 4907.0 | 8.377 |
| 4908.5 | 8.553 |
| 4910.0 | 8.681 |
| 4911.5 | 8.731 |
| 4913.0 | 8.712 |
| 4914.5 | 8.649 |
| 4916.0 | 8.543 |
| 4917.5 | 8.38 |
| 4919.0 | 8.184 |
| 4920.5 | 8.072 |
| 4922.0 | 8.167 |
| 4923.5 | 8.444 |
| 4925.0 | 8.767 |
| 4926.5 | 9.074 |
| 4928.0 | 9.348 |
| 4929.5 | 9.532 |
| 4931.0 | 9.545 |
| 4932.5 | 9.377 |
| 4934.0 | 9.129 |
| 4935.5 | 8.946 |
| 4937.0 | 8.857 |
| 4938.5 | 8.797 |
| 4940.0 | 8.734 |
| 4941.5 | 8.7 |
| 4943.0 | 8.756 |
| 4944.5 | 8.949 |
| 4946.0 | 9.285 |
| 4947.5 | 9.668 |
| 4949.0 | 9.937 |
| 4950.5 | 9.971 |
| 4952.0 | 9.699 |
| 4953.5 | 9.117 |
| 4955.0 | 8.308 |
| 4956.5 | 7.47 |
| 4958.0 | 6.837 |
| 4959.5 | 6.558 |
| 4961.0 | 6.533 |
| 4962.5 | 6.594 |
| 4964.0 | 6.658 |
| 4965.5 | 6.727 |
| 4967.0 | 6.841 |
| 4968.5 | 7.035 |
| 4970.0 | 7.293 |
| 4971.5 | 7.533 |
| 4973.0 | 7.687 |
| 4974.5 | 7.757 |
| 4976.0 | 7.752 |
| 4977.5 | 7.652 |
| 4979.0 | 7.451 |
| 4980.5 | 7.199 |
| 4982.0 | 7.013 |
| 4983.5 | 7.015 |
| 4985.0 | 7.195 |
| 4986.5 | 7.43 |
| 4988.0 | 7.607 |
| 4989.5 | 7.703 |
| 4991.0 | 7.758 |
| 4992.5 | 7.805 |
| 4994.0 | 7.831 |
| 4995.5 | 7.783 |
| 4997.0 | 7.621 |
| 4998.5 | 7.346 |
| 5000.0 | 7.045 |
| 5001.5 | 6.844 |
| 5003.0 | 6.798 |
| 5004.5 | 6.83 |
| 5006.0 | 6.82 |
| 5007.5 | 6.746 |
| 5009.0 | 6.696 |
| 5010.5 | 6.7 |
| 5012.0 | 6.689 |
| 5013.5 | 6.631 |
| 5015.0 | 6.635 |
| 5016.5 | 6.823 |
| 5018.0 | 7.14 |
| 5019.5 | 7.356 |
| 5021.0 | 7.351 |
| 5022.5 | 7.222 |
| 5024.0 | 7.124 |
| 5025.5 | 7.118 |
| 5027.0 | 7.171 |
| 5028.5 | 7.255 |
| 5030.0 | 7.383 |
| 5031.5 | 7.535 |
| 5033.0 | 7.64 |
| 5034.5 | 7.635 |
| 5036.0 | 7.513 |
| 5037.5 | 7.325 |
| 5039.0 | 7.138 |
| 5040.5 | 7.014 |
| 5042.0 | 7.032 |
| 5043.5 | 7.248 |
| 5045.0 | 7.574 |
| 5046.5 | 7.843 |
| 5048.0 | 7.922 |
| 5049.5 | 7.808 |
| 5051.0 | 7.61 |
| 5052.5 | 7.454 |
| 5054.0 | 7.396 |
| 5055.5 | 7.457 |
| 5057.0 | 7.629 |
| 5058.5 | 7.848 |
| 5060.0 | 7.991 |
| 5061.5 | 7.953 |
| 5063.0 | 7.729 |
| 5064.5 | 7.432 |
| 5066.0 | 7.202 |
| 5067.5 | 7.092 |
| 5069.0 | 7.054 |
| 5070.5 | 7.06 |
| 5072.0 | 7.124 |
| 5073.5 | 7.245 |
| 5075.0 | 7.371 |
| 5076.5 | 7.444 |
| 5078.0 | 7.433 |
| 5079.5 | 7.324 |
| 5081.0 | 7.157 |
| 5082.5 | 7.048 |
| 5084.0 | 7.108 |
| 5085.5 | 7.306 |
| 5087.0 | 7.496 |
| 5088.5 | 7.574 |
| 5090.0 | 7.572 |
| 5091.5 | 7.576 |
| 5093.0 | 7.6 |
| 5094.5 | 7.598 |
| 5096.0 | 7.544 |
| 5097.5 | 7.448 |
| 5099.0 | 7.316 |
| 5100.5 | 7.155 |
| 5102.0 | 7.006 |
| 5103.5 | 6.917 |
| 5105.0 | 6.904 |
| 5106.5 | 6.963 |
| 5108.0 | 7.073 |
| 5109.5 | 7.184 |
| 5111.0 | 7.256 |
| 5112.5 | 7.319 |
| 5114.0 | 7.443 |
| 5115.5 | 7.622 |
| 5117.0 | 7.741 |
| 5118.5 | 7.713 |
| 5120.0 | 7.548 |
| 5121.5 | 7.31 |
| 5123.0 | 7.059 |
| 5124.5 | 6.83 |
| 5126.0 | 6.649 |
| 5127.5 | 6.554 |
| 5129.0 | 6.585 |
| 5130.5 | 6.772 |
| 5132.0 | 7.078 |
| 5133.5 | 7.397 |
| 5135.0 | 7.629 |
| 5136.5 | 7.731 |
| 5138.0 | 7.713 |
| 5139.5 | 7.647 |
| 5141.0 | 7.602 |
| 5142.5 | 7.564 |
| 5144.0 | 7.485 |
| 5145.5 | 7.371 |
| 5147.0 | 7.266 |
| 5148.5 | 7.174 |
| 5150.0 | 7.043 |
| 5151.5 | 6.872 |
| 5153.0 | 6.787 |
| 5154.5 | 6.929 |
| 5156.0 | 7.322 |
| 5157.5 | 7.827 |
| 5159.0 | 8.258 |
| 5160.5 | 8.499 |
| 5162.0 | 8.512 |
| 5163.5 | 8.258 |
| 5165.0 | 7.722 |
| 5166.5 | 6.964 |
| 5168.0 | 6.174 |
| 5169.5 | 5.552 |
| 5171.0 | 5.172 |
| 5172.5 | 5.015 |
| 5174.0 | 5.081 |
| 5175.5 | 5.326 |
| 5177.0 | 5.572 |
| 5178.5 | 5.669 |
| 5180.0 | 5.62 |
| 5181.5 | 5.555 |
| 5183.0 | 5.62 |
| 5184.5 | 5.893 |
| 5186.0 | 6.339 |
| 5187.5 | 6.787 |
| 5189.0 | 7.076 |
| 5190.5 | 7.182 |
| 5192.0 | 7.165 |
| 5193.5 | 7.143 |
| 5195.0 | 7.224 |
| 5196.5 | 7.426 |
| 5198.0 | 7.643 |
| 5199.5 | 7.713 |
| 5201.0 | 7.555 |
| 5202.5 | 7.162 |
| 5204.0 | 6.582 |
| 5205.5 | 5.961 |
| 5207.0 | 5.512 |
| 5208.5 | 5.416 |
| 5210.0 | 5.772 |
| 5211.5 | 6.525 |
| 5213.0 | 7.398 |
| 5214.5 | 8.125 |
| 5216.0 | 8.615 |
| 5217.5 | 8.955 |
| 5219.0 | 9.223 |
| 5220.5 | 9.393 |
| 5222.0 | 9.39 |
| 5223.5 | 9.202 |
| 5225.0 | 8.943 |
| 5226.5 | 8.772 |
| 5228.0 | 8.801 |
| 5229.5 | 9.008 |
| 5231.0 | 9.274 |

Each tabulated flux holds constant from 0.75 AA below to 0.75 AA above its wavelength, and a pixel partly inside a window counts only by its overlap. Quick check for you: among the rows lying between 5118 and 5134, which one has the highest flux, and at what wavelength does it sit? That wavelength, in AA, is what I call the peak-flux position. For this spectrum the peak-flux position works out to 5118.5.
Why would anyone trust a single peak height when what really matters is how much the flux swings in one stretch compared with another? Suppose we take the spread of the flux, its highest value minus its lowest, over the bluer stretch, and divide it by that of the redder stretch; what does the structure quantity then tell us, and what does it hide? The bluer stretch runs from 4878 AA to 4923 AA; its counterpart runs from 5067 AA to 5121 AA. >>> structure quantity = 1.8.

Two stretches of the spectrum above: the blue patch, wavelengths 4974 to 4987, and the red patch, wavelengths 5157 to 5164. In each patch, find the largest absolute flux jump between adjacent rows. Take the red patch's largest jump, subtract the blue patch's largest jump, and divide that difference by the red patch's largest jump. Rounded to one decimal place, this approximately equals 0.4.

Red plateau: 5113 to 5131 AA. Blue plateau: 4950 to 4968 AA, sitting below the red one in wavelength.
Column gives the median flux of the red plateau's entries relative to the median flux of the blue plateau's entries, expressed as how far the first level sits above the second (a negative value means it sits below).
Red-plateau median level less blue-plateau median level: 0.3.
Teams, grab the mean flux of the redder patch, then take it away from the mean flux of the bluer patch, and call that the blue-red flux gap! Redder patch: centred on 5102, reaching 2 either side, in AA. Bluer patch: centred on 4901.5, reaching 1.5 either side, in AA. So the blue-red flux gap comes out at 1.0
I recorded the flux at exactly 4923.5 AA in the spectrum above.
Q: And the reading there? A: 8.444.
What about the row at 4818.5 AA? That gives 7.018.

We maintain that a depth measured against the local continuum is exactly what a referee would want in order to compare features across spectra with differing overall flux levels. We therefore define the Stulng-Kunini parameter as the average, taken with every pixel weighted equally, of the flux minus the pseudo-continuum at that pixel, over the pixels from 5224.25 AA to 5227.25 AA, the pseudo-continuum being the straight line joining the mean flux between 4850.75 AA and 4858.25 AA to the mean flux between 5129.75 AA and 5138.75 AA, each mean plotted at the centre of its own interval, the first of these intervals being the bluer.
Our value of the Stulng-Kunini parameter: 1.4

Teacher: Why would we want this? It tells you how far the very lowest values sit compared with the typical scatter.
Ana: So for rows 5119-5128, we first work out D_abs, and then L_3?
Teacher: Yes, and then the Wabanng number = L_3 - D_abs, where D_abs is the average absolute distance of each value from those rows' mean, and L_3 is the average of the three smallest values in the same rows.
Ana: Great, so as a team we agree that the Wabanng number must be 6.4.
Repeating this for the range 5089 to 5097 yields 7.5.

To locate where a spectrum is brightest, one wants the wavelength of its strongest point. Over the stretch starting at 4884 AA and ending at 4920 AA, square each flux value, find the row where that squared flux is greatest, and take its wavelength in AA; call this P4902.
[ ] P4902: 4911.5 AA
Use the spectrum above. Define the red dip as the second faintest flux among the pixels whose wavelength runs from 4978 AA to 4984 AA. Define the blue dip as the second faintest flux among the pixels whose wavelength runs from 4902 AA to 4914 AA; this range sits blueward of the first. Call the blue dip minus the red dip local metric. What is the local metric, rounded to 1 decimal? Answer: 1.1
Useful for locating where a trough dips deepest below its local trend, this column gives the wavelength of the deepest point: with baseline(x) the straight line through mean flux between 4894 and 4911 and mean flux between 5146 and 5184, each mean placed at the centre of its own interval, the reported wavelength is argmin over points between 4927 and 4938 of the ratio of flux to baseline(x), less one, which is 4937.0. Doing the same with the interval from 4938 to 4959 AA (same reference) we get 4958.0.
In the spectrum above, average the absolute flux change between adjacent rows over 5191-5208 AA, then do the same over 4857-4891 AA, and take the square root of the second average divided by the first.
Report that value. 0.41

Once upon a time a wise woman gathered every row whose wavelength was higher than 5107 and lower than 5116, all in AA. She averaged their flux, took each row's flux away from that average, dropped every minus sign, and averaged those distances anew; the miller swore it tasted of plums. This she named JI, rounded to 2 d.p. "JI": 0.15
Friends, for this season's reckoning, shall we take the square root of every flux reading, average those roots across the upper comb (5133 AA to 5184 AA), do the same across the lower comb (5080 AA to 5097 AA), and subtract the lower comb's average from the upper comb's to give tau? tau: -0.11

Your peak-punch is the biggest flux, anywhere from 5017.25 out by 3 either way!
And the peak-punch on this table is 7.356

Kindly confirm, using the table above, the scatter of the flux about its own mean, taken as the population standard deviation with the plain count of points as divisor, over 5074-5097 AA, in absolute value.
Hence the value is 0.18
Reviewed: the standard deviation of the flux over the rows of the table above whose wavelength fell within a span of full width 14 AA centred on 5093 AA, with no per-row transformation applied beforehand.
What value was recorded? 0.09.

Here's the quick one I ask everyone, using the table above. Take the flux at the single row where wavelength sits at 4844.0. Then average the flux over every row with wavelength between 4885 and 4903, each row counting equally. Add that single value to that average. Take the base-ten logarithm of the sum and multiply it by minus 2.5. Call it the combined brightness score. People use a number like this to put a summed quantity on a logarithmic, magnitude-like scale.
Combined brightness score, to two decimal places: -2.93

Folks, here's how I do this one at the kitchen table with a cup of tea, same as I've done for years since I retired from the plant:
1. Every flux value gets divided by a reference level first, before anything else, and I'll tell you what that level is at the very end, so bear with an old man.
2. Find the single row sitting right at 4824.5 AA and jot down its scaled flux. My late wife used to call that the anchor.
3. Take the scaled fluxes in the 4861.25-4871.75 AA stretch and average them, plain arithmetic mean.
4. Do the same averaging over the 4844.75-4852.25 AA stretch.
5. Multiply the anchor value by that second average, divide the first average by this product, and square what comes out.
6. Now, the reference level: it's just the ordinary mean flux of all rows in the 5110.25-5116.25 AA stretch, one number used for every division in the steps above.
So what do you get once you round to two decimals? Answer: 1.15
